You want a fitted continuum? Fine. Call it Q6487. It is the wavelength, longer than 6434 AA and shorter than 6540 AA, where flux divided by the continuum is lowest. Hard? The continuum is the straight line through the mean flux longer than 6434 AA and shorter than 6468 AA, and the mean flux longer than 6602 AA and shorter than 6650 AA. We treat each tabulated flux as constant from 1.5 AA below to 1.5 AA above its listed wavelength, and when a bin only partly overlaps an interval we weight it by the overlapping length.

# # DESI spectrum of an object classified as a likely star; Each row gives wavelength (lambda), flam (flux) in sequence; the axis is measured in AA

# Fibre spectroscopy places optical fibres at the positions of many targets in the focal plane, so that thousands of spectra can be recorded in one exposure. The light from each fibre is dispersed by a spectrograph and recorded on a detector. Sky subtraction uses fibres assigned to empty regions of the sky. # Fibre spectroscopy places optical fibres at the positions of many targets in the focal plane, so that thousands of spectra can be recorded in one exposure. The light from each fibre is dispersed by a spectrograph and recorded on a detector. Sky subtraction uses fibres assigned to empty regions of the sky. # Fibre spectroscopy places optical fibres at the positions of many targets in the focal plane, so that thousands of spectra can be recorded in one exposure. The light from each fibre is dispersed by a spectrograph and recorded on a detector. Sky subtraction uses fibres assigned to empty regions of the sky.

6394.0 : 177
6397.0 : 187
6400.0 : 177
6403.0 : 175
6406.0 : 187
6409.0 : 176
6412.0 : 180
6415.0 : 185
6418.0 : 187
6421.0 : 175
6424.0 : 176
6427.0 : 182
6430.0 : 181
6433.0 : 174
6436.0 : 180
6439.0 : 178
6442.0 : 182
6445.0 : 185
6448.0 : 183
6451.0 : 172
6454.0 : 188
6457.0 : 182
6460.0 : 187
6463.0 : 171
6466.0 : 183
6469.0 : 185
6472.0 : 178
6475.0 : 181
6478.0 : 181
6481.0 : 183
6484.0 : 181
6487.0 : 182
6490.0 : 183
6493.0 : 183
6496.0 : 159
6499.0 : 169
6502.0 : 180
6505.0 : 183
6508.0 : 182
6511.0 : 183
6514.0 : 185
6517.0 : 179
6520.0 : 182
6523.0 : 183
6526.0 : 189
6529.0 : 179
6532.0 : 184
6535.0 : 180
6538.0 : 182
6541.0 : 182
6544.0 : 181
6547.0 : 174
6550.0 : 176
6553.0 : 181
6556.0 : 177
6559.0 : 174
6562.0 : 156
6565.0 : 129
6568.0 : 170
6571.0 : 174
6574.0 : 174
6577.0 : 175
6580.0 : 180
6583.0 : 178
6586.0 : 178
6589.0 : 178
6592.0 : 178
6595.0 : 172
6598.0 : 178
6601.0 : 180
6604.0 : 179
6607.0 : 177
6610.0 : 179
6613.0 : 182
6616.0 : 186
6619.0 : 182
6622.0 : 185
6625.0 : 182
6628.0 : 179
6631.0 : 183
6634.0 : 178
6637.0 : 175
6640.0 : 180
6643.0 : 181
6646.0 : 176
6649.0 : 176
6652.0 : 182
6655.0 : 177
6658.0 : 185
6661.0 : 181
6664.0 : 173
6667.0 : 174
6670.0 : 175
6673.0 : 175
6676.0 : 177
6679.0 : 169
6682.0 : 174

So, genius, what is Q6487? 6496.0 AA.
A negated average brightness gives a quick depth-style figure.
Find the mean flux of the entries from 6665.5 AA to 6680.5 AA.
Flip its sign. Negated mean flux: -174.0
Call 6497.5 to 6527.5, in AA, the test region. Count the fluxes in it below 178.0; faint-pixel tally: 1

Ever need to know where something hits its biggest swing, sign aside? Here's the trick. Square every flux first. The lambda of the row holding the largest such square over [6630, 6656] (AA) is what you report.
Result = 6631.0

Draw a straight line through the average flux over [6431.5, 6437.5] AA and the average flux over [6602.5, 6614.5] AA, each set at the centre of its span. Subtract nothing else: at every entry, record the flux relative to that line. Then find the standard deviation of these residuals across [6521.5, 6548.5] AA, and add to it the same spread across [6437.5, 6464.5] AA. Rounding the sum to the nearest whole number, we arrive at 10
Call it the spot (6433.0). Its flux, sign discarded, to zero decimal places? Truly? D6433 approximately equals 174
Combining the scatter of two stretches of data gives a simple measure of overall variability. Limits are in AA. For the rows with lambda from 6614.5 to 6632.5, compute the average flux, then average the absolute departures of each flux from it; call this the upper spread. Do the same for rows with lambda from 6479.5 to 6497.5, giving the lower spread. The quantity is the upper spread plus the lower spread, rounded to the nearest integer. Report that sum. 8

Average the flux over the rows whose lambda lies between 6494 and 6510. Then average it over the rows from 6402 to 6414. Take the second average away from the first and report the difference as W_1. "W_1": -5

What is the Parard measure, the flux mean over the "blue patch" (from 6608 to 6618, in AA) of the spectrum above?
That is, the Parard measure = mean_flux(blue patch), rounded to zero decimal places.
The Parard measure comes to 182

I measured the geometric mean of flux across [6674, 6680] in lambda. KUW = 173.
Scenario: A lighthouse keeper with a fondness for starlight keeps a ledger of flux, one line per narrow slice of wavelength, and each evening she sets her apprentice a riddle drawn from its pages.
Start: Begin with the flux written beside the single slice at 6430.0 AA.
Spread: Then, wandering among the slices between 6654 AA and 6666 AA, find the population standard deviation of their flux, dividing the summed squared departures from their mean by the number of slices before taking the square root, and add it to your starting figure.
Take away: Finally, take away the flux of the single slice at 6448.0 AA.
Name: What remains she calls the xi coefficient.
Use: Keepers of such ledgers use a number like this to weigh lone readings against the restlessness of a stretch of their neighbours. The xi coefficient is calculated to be 2.5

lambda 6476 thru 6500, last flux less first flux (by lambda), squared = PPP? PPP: 144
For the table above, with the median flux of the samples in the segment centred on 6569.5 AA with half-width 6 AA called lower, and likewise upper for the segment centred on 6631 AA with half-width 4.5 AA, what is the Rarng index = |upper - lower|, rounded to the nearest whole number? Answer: 7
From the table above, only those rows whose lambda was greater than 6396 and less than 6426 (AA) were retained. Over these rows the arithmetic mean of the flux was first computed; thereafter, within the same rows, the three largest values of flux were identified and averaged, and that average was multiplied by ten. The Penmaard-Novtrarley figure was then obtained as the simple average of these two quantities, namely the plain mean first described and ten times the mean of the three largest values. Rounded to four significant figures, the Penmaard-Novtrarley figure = 1025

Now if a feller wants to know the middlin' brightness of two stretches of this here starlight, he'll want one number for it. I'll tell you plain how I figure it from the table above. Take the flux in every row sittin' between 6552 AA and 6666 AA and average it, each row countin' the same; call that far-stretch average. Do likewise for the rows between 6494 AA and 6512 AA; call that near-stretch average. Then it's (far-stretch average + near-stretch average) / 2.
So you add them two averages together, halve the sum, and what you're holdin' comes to 176.3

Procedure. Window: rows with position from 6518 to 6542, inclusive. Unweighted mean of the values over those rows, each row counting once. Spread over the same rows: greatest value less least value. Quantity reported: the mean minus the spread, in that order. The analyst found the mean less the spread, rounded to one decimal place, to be 172.6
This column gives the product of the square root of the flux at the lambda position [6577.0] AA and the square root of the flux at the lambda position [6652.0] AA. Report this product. 178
